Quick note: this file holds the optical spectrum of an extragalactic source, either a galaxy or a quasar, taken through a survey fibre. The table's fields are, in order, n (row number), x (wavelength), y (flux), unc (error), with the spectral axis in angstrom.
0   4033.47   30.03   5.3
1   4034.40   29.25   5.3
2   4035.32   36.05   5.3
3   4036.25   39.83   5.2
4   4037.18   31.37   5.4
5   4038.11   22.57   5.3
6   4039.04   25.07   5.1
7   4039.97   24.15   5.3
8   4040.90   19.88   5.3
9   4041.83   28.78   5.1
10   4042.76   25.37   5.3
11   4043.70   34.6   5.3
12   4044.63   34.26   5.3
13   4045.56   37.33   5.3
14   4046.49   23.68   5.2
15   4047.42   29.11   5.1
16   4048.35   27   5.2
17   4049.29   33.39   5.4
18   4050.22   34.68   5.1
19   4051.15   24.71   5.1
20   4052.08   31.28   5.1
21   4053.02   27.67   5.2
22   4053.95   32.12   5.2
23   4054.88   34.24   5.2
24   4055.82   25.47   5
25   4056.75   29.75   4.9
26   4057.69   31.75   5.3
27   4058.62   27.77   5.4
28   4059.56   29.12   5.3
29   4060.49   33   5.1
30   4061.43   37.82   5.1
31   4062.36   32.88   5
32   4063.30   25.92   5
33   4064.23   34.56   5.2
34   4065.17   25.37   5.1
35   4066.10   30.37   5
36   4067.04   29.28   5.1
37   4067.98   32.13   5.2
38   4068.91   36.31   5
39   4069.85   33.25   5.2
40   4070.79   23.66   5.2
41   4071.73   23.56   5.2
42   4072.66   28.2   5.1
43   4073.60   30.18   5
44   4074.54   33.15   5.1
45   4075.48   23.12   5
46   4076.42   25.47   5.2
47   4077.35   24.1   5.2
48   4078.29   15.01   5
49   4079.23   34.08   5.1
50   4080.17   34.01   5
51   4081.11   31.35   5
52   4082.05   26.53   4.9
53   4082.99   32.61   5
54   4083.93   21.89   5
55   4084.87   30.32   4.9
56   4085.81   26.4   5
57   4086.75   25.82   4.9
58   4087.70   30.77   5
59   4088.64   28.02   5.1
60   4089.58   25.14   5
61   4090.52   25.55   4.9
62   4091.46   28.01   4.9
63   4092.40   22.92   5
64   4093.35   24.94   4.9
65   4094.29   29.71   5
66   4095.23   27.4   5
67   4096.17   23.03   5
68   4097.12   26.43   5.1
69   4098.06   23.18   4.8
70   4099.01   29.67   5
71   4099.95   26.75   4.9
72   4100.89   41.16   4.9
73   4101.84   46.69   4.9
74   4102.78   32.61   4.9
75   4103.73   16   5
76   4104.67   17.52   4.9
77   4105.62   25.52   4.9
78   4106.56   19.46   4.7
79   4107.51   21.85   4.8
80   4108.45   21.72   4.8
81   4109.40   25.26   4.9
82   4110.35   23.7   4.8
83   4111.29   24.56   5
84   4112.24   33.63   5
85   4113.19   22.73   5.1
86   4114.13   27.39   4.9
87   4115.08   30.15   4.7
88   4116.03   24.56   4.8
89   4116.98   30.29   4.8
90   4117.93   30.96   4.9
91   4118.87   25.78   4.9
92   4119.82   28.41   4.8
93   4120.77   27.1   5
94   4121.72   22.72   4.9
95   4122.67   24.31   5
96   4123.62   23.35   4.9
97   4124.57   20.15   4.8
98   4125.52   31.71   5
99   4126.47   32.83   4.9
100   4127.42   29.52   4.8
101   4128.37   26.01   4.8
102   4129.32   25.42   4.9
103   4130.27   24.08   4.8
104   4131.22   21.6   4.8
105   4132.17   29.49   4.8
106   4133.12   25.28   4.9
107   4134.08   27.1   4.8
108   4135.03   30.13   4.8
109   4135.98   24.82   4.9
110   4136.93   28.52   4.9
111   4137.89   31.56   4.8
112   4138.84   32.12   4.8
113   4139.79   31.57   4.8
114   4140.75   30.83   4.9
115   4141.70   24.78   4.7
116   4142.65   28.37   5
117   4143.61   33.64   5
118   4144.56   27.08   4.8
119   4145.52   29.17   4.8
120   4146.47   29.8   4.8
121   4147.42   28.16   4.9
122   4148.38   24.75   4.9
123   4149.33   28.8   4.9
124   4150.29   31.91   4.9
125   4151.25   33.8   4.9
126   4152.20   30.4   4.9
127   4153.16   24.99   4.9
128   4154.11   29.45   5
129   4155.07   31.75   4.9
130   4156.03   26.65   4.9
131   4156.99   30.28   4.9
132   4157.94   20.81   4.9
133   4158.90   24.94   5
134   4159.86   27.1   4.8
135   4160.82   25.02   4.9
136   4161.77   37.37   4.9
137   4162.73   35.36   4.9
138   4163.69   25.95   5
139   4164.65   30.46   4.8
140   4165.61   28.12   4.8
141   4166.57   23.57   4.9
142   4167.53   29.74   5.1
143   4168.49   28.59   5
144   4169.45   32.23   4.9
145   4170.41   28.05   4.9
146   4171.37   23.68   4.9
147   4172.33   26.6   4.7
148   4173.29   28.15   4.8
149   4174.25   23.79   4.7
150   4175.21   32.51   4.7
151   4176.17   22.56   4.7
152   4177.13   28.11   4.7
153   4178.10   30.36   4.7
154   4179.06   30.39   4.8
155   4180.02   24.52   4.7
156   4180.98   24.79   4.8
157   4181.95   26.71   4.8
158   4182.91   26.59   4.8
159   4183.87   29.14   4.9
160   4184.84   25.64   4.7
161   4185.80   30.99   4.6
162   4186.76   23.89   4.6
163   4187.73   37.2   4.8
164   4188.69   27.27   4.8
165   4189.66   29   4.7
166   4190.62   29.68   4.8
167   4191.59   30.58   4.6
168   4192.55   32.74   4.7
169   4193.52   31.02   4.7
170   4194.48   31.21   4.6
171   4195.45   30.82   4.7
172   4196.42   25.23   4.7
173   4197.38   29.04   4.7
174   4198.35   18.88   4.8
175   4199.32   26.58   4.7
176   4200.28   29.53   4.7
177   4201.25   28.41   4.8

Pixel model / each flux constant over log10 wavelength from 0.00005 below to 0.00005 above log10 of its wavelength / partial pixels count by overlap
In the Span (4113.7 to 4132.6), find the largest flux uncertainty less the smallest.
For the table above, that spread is 0.30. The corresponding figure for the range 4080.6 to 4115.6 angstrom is 0.40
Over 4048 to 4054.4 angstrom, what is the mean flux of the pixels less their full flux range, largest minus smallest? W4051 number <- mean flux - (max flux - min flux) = 20.2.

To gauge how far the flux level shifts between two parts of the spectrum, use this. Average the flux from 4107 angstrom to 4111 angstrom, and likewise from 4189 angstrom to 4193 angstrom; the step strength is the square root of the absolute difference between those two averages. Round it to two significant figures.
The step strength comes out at 2.7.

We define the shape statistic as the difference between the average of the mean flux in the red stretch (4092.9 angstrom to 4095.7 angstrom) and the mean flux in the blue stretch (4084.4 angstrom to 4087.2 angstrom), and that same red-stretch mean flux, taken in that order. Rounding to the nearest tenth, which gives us 0.1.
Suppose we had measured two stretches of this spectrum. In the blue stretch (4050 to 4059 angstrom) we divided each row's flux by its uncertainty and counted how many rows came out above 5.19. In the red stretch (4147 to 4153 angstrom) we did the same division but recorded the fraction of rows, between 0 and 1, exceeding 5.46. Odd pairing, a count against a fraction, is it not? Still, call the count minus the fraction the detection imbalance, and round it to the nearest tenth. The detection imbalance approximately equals 6.2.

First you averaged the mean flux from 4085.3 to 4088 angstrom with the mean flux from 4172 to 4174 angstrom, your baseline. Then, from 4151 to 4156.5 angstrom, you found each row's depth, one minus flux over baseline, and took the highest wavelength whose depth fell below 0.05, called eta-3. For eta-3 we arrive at 4156.03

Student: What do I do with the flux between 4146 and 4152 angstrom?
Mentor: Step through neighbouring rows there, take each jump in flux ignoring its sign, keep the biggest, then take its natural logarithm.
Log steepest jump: 1.40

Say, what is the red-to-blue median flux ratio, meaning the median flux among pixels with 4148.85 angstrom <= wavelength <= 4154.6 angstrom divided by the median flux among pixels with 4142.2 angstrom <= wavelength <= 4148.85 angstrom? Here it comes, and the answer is 1.05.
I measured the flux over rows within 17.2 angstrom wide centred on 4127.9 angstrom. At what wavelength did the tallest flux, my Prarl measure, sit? 4126.47 angstrom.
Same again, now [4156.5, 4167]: 4161.77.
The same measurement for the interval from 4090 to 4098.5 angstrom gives 4094.29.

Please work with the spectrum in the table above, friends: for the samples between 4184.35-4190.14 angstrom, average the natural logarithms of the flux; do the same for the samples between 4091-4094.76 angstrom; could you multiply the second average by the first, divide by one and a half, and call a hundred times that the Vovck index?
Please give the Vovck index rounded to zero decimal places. 731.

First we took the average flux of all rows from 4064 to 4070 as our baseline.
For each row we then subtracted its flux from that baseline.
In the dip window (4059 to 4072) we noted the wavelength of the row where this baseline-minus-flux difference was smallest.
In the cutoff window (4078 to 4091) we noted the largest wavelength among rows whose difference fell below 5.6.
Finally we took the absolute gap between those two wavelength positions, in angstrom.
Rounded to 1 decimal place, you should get 27.2 angstrom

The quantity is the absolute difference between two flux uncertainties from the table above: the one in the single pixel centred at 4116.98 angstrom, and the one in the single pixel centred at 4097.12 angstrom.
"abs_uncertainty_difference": 0.30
